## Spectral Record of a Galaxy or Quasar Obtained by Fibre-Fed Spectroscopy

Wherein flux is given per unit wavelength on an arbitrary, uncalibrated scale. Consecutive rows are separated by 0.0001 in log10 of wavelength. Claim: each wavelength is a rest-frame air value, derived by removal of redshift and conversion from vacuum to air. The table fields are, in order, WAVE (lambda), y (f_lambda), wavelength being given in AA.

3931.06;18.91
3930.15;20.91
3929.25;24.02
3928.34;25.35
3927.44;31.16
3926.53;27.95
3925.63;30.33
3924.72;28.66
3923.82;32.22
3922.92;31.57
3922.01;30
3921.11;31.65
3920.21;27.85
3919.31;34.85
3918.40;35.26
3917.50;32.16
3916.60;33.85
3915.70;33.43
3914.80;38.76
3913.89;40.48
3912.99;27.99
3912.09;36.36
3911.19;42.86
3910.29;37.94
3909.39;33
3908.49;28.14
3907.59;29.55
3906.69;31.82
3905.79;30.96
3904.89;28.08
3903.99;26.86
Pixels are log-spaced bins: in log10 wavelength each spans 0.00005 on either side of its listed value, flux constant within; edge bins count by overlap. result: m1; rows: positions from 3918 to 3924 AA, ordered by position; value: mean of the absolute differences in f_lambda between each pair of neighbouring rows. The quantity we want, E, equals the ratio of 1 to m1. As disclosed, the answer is 0.398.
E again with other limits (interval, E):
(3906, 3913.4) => 0.210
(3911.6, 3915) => 0.133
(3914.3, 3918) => 0.403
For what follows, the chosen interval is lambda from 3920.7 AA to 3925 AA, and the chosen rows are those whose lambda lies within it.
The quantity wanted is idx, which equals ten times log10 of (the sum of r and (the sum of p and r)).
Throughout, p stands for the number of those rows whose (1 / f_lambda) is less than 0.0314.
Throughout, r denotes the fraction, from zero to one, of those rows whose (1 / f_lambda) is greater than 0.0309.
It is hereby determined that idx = 4.8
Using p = 1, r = 1.0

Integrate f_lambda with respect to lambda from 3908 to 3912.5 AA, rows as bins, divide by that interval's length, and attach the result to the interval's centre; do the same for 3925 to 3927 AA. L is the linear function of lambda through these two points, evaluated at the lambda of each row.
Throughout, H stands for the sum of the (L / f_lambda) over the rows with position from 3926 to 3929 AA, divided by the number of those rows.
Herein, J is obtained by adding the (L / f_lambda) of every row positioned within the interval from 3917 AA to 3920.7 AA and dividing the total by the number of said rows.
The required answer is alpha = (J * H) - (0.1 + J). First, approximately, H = 1.02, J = 0.99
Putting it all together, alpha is -0.08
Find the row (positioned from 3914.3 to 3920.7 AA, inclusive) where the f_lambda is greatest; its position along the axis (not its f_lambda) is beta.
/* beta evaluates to 3914.80 AA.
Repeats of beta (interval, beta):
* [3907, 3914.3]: 3911.19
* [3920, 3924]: 3923.82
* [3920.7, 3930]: 3923.82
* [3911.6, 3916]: 3913.89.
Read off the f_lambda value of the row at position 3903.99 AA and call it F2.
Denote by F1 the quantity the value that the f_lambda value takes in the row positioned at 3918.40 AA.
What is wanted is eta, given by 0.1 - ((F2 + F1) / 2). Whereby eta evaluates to -31.0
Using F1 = 35.26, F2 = 26.86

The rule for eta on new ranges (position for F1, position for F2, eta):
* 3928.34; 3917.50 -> -28.7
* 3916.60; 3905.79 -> -32.3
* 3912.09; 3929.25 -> -30.1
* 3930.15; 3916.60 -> -27.3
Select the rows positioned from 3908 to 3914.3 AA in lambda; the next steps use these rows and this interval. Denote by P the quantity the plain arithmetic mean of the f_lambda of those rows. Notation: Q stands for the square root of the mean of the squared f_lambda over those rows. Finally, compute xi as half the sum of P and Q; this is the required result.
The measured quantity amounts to 35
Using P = 35.3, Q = 36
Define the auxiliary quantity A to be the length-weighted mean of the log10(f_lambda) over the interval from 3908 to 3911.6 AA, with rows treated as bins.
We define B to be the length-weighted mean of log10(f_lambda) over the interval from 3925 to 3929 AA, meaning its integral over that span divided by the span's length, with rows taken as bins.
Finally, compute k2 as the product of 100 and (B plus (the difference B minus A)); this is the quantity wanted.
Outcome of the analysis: 136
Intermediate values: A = 1.54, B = 1.45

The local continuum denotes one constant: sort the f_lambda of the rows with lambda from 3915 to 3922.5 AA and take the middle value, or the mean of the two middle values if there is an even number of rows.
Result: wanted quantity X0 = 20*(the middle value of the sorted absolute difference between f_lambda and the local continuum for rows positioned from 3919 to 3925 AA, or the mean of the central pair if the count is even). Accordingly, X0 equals 41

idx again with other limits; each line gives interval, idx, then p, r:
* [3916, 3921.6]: 7.0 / 4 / 0.5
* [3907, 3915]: 8.2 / 6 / 0.3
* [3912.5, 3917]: 6.4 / 4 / 0.2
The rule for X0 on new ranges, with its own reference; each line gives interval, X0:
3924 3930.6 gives 97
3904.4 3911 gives 65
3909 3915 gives 103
